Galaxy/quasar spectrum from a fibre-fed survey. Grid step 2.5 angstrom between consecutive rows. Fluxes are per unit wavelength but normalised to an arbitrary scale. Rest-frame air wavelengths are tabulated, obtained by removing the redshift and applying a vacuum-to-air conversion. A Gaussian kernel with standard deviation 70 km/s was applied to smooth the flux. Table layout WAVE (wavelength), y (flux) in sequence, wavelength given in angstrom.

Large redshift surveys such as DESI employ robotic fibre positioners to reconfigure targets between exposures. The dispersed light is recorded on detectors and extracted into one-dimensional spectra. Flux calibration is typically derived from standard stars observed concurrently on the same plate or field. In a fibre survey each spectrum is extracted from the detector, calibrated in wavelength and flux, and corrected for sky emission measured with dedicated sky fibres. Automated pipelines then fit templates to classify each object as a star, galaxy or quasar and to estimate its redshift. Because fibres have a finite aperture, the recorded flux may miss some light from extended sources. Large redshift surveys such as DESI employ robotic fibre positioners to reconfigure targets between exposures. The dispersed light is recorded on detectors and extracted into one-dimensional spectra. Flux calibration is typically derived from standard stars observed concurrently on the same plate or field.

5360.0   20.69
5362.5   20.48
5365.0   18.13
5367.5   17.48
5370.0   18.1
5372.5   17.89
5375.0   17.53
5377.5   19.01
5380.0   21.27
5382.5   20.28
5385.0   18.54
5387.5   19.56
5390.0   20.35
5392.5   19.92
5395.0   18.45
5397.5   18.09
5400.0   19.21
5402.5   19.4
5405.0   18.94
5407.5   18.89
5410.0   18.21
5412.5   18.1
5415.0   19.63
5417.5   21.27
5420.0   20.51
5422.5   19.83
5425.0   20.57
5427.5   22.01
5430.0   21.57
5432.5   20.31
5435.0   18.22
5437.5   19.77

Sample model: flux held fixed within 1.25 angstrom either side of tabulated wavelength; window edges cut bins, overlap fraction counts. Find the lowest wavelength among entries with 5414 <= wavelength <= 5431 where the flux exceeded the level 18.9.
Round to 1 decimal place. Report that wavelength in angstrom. 5415.0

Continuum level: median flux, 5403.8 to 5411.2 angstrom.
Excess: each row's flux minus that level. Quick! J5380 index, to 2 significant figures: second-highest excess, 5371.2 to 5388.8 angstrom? 1.4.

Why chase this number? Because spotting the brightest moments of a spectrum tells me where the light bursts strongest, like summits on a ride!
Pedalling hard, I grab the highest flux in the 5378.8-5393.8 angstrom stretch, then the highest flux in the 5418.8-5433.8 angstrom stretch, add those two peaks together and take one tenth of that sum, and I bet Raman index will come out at 4.33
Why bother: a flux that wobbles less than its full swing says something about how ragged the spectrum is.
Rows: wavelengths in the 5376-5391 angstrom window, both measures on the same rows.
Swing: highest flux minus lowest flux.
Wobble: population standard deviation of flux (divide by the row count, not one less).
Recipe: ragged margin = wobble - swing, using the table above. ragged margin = -1.8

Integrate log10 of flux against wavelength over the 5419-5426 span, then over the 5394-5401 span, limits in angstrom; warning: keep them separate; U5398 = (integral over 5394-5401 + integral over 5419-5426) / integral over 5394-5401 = 2.0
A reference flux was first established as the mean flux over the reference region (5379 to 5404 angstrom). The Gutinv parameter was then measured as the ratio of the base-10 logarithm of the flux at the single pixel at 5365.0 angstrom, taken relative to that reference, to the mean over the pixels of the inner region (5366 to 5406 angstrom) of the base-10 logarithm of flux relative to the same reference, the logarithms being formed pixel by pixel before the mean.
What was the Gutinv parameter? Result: 3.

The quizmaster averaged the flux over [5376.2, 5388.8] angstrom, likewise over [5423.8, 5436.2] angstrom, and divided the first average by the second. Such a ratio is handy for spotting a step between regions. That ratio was 0.96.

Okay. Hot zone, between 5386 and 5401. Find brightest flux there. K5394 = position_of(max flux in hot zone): 5390.0 angstrom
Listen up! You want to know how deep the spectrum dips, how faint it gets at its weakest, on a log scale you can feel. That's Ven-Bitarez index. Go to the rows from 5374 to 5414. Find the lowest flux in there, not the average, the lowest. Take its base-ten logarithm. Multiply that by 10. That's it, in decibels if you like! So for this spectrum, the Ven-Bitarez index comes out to 12.4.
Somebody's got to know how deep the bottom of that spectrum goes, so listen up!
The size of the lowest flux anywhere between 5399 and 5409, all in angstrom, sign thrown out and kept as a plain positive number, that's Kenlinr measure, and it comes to 18.9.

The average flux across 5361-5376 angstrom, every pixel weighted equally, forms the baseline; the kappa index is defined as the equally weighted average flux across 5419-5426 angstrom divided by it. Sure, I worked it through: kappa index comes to 1.11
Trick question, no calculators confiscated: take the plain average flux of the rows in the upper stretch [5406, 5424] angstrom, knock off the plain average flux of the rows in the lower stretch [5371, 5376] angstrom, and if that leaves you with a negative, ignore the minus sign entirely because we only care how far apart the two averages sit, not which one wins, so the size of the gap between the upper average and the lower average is 1.8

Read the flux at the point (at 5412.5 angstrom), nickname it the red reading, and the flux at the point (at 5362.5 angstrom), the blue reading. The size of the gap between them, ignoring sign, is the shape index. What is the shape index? 2.4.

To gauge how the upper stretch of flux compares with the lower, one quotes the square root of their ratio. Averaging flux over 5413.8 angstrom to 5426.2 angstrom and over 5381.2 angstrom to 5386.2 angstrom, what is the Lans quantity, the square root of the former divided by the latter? 1.02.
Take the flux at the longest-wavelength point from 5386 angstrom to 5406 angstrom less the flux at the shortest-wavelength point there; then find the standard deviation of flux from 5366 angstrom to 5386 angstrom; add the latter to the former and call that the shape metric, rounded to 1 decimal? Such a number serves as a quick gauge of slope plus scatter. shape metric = 0.7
